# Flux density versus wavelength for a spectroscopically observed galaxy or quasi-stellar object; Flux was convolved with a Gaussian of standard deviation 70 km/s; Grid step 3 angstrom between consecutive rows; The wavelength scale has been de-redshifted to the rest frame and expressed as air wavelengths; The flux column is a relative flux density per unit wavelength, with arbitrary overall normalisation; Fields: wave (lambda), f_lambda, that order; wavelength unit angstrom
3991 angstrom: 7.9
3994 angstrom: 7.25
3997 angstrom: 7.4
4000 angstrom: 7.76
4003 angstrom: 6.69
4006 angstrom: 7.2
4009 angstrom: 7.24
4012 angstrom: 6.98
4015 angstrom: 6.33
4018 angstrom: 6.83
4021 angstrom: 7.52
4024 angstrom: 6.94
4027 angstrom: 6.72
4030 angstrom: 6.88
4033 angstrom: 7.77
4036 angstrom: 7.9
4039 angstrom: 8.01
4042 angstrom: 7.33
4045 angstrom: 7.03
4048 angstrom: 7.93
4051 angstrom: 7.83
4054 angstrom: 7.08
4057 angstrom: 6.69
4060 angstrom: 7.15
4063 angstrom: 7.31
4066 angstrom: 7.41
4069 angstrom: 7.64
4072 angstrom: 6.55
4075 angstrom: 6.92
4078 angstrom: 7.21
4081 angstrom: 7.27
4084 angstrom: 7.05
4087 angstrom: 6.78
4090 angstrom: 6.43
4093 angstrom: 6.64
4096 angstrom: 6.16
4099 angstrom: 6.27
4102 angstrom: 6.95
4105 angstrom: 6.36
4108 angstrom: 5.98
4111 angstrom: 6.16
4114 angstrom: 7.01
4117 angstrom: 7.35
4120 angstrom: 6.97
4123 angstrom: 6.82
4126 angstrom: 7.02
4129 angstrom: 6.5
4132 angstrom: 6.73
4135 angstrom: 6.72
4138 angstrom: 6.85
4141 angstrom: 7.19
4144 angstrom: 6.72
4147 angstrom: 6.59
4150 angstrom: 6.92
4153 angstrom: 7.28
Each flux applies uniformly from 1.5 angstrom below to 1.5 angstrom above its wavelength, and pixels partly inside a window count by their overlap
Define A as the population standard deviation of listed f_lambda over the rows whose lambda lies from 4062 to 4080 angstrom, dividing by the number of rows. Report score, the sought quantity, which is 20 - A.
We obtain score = 19.65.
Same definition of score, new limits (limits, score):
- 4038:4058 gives 19.52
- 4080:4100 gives 19.62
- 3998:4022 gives 19.57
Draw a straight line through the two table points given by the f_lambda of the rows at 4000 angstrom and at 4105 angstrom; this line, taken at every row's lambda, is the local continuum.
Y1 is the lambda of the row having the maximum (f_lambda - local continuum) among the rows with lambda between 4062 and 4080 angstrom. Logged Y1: 4069 angstrom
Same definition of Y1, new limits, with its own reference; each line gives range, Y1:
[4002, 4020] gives 4009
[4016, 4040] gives 4039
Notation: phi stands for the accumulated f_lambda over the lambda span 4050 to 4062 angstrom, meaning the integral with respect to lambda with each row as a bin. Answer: 86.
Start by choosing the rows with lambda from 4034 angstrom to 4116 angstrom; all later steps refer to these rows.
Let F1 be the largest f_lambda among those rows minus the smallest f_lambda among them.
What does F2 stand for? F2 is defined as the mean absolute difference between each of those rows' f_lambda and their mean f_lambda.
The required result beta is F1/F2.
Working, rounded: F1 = 2.03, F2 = 0.454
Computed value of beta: 4.5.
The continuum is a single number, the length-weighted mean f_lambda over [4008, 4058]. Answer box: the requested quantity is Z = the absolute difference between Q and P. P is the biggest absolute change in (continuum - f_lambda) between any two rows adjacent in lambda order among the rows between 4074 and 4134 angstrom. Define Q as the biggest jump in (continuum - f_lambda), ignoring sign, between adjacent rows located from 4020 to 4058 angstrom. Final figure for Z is 0.05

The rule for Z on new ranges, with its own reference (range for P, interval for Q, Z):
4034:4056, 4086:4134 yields 0.05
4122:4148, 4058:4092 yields 0.57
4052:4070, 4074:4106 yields 0.22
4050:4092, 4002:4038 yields 0.20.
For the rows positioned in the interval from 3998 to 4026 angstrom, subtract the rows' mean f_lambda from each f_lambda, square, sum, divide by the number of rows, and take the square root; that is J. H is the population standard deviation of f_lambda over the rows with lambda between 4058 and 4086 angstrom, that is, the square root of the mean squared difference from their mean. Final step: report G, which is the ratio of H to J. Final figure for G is 0.72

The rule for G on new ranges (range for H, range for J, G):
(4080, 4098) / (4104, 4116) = 0.95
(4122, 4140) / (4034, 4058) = 0.33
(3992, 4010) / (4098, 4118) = 0.66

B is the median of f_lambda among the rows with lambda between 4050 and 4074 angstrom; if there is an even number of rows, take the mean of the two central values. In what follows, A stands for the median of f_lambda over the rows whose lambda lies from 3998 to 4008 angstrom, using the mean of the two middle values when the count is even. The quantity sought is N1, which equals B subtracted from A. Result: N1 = 0.0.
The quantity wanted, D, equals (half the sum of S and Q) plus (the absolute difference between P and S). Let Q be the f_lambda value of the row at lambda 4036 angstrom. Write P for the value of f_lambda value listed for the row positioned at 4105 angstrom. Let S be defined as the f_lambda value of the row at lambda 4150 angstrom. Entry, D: 8.0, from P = 6.36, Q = 7.9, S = 6.92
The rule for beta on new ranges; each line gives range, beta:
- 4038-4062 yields 3.2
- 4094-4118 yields 3.2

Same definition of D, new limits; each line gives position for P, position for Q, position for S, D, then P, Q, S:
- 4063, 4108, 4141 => 6.7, 7.31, 5.98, 7.19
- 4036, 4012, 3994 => 7.8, 7.9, 6.98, 7.25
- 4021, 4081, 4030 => 7.7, 7.52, 7.27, 6.88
